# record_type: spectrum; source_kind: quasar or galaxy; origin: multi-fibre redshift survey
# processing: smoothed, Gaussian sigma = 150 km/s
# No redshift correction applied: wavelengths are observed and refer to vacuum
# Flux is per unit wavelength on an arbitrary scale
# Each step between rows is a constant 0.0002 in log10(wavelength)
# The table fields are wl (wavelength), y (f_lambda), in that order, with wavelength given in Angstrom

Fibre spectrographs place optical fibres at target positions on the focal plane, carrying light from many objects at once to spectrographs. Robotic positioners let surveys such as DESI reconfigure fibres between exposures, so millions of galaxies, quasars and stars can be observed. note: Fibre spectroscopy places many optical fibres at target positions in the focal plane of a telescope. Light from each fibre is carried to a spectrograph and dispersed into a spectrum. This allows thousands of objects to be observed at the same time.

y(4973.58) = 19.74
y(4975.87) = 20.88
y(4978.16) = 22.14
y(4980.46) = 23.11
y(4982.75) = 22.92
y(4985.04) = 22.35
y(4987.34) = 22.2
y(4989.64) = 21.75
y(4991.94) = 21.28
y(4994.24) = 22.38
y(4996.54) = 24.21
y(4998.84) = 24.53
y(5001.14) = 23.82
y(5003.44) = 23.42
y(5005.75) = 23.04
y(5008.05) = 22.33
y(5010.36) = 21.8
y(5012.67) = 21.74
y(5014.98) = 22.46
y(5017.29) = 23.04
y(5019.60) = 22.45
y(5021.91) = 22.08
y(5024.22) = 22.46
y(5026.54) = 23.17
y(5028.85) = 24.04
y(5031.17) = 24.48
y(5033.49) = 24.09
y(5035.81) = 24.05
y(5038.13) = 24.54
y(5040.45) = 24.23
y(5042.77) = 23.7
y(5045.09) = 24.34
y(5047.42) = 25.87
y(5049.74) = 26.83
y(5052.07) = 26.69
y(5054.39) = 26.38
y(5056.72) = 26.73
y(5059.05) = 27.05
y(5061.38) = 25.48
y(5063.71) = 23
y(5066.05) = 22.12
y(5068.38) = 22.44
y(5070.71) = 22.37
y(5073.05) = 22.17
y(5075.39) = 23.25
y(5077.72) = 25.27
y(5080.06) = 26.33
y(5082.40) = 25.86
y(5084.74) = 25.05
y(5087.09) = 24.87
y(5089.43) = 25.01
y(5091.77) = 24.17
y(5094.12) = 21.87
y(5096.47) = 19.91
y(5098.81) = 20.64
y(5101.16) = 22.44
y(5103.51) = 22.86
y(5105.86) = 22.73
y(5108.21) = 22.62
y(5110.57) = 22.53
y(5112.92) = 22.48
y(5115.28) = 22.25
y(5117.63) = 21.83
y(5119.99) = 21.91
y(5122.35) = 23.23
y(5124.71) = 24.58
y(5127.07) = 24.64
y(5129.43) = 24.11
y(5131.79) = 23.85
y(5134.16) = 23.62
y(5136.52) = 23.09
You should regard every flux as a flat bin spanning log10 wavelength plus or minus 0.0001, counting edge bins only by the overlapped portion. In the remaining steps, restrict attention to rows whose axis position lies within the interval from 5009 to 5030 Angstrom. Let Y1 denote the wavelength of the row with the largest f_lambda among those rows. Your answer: 5028.85 Angstrom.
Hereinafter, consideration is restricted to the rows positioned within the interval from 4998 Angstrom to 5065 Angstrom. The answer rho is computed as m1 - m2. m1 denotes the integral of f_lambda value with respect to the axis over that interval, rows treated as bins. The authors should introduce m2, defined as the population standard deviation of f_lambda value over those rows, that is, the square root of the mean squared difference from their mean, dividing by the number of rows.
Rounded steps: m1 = 1612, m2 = 1.6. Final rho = 1611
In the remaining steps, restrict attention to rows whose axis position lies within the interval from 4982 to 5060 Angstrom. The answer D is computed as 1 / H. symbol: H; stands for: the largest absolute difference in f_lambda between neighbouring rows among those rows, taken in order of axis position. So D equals 0.55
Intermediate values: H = 1.8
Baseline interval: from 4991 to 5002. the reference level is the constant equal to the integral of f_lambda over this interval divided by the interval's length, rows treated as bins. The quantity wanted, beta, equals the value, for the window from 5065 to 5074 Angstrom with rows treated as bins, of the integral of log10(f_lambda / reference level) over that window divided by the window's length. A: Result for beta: -0.019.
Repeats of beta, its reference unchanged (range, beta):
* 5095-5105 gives -0.035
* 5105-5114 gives -0.013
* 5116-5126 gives -0.008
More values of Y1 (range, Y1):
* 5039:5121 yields 5059.05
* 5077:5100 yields 5080.06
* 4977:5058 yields 5049.74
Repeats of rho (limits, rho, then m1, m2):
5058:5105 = 1107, 1109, 1.9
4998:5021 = 524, 525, 0.8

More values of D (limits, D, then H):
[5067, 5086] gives 0.50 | 2.0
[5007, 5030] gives 1.15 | 0.9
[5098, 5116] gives 0.56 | 1.8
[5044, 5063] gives 0.64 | 1.6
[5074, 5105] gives 0.43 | 2.3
